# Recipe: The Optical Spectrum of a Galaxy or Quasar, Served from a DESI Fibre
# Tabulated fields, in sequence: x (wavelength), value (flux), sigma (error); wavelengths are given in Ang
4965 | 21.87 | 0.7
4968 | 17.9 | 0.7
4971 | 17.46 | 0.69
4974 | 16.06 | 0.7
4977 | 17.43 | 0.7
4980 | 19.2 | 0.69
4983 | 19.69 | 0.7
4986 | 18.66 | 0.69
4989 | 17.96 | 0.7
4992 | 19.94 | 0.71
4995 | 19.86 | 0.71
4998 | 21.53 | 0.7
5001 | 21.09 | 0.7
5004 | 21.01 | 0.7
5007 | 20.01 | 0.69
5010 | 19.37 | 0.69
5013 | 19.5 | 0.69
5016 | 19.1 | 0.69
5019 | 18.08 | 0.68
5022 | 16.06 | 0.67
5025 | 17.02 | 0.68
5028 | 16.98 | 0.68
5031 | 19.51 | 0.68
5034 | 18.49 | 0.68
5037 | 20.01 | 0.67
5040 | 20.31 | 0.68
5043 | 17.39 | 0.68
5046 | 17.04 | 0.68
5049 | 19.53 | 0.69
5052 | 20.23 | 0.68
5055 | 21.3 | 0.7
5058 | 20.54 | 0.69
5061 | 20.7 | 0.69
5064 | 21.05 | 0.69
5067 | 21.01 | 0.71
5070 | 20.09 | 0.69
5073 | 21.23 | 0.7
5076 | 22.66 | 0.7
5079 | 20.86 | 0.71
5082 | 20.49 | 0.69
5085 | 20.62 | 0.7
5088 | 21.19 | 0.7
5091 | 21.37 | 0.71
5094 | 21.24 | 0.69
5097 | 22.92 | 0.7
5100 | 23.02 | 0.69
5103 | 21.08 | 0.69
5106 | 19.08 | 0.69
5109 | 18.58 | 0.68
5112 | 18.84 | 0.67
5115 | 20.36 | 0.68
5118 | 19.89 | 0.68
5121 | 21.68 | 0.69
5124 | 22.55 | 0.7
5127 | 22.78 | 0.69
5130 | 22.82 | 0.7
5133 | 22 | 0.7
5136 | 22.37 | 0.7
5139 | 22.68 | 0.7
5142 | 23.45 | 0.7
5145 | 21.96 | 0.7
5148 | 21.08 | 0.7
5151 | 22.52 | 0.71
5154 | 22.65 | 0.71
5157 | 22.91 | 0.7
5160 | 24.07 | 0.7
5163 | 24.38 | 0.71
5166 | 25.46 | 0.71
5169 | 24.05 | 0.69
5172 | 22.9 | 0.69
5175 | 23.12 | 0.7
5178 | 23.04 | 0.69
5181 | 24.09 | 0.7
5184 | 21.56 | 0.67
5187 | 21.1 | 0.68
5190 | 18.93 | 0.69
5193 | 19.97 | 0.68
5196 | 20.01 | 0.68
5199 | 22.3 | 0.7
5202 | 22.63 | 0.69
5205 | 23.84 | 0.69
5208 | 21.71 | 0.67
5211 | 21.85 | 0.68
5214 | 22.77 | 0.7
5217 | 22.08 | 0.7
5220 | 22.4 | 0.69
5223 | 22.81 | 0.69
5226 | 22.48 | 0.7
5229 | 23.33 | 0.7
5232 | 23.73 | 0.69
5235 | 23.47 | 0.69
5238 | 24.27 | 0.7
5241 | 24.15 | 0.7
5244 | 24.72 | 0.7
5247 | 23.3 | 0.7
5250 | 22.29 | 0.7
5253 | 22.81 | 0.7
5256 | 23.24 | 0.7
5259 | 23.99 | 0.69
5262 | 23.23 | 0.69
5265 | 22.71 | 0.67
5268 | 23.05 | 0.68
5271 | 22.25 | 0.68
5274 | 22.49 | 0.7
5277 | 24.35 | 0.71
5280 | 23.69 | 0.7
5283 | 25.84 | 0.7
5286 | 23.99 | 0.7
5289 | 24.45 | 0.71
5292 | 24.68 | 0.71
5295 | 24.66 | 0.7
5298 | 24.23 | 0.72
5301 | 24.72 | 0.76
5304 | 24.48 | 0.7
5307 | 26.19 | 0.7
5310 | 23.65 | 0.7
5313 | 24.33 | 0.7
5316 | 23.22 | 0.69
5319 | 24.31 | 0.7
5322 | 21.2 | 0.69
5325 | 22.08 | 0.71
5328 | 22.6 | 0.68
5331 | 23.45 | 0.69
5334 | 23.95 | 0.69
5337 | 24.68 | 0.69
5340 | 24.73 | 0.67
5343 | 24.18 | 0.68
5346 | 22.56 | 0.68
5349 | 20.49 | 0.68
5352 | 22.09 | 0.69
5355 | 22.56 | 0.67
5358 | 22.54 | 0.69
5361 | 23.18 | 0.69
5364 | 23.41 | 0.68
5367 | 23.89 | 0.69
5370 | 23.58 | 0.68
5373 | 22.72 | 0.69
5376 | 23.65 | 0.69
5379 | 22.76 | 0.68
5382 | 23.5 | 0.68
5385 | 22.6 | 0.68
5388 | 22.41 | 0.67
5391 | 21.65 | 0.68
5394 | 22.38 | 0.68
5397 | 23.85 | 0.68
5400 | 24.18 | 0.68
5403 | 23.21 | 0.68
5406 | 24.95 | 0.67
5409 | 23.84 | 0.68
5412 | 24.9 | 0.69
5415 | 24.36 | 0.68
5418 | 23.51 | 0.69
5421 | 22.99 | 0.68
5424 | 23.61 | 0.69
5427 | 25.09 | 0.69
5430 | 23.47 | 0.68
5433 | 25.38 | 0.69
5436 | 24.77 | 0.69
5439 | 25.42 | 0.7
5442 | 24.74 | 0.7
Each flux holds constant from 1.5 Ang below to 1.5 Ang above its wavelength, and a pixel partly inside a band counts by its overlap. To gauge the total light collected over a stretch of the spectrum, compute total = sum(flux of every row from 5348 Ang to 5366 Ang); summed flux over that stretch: 134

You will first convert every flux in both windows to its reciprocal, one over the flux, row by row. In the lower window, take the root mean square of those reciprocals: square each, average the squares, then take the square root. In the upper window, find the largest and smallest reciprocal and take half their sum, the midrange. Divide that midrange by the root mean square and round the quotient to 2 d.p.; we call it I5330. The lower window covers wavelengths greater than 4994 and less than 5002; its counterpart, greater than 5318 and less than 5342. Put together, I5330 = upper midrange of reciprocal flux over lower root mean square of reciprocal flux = 0.91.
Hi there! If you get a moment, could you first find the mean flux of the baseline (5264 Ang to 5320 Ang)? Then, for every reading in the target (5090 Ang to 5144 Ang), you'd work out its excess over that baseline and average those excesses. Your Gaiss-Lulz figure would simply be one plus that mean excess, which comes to -1.6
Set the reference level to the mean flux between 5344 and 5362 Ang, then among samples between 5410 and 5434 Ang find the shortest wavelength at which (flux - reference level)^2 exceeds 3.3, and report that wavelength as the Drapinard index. 5412 Ang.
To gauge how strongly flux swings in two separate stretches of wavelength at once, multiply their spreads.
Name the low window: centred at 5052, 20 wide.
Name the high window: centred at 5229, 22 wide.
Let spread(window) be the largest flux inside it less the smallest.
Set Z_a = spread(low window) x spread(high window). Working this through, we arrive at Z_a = 8.0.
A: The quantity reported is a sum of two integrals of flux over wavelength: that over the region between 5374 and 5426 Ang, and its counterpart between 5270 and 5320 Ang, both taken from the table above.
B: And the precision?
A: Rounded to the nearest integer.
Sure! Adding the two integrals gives 2430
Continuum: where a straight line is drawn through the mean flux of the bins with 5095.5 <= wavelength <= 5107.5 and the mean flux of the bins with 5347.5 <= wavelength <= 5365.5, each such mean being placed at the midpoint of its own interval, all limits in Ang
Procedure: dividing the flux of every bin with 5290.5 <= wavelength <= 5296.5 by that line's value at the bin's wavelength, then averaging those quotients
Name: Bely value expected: 1.11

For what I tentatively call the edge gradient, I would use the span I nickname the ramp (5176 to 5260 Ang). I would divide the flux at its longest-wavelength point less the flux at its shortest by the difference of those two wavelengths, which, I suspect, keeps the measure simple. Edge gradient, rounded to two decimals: 0.01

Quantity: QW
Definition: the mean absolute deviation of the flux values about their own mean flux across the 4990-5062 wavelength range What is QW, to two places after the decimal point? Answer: 1.23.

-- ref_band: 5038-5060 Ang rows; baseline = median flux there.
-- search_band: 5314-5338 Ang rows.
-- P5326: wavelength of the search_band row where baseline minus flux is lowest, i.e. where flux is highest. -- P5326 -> 5337 Ang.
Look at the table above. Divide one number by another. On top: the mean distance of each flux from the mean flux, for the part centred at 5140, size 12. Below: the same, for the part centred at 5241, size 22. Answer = 0.77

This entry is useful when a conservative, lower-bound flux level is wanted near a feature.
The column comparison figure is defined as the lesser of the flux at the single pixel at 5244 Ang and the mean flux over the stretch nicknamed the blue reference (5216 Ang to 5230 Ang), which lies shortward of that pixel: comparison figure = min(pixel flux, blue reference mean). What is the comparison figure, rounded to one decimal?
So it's 22.6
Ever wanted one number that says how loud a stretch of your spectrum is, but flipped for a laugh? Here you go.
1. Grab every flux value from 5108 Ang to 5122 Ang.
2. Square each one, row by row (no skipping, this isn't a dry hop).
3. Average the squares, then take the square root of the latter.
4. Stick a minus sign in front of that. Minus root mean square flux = -19.9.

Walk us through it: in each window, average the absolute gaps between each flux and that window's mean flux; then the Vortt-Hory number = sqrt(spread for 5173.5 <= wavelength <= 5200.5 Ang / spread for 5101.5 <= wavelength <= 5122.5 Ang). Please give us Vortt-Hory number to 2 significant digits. 1.2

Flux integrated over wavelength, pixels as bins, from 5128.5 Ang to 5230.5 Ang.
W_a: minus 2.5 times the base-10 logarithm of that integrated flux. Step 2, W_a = -8.4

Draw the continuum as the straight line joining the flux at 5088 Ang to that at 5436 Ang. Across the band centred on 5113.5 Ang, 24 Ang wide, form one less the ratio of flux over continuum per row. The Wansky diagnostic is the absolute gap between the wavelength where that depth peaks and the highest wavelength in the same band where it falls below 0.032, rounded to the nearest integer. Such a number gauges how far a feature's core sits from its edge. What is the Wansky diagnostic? 15 Ang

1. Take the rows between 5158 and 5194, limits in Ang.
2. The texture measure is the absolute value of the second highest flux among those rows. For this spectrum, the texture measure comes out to 24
